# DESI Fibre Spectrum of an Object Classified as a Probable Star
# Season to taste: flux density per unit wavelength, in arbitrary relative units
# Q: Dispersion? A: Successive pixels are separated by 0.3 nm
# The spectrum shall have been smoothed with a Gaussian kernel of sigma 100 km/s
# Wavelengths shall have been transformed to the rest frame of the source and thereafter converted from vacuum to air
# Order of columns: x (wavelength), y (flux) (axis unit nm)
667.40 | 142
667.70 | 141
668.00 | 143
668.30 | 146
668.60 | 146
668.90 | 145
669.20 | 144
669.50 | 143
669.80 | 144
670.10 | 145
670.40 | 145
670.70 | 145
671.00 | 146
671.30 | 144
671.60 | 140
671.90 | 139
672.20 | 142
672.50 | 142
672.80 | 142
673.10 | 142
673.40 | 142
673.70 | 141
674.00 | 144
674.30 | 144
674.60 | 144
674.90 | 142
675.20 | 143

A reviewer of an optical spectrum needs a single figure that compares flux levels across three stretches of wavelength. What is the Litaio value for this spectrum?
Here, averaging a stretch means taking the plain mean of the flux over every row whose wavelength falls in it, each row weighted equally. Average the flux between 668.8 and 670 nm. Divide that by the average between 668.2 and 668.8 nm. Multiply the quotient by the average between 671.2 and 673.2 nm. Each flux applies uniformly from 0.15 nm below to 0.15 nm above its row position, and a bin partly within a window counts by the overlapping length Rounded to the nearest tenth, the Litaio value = 139.6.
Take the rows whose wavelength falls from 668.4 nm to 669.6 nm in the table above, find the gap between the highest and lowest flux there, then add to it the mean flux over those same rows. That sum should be 148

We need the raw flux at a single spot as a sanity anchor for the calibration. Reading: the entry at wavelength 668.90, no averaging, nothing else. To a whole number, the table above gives 145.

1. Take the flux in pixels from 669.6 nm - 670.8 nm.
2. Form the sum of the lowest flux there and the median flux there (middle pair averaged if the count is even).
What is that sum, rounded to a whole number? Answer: 289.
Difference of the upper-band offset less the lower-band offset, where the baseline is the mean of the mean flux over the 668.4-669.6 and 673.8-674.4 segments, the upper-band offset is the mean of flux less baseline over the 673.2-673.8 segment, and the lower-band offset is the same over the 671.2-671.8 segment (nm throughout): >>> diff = 0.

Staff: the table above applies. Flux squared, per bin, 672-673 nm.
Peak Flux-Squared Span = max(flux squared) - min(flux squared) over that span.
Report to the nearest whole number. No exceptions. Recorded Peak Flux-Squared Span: 0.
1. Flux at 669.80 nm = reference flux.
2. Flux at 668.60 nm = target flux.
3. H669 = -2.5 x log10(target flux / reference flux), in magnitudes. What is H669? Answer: -0.015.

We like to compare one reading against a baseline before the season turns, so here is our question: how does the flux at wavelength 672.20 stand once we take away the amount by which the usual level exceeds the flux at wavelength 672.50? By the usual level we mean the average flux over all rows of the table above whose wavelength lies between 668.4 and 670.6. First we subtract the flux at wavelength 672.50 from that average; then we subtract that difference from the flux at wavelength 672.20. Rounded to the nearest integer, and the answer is 139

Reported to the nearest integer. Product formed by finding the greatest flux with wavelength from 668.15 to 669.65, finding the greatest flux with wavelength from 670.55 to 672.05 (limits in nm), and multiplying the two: 21316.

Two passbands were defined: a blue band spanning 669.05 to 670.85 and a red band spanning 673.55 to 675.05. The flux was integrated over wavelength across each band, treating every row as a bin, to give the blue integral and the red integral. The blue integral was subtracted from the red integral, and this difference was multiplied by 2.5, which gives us -113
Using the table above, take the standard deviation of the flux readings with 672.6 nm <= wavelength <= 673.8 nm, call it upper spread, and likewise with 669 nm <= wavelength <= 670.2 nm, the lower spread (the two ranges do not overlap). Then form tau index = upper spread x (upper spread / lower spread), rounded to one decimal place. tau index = 0.3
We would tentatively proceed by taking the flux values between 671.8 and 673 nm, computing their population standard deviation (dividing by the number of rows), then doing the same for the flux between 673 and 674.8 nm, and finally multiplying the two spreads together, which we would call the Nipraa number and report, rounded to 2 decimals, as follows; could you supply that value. 1.58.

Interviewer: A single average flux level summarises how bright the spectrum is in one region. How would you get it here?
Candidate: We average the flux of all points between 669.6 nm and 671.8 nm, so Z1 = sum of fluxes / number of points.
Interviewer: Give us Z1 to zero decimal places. 144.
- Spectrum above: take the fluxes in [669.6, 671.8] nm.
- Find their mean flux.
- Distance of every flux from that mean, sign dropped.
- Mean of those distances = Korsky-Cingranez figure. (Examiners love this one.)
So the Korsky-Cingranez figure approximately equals 1.3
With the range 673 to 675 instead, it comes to 1.1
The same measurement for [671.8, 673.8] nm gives 0.8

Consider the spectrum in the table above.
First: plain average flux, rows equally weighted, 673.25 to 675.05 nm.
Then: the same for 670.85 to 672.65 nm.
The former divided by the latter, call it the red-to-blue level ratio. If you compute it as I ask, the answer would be 1.00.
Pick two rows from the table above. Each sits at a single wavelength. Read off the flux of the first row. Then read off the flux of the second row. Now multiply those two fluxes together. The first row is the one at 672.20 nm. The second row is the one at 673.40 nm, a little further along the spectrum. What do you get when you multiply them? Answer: 20164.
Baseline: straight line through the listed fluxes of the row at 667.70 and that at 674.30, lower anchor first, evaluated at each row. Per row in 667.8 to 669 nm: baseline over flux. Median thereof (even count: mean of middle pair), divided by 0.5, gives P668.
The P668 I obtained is 1.94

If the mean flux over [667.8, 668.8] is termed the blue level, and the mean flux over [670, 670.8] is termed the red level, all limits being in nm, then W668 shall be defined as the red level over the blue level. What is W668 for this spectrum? 1.00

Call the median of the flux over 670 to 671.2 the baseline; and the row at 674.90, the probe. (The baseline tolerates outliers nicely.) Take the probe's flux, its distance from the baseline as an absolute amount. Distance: 3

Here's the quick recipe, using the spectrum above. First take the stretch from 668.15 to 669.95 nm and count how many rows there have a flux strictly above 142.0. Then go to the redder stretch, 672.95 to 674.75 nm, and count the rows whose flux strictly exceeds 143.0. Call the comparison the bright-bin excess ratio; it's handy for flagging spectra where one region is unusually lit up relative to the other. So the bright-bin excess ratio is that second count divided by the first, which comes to 0.5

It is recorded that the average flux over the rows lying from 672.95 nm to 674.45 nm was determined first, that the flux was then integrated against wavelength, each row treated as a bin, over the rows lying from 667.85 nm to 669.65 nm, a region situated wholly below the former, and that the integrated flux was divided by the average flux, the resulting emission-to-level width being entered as 1.8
